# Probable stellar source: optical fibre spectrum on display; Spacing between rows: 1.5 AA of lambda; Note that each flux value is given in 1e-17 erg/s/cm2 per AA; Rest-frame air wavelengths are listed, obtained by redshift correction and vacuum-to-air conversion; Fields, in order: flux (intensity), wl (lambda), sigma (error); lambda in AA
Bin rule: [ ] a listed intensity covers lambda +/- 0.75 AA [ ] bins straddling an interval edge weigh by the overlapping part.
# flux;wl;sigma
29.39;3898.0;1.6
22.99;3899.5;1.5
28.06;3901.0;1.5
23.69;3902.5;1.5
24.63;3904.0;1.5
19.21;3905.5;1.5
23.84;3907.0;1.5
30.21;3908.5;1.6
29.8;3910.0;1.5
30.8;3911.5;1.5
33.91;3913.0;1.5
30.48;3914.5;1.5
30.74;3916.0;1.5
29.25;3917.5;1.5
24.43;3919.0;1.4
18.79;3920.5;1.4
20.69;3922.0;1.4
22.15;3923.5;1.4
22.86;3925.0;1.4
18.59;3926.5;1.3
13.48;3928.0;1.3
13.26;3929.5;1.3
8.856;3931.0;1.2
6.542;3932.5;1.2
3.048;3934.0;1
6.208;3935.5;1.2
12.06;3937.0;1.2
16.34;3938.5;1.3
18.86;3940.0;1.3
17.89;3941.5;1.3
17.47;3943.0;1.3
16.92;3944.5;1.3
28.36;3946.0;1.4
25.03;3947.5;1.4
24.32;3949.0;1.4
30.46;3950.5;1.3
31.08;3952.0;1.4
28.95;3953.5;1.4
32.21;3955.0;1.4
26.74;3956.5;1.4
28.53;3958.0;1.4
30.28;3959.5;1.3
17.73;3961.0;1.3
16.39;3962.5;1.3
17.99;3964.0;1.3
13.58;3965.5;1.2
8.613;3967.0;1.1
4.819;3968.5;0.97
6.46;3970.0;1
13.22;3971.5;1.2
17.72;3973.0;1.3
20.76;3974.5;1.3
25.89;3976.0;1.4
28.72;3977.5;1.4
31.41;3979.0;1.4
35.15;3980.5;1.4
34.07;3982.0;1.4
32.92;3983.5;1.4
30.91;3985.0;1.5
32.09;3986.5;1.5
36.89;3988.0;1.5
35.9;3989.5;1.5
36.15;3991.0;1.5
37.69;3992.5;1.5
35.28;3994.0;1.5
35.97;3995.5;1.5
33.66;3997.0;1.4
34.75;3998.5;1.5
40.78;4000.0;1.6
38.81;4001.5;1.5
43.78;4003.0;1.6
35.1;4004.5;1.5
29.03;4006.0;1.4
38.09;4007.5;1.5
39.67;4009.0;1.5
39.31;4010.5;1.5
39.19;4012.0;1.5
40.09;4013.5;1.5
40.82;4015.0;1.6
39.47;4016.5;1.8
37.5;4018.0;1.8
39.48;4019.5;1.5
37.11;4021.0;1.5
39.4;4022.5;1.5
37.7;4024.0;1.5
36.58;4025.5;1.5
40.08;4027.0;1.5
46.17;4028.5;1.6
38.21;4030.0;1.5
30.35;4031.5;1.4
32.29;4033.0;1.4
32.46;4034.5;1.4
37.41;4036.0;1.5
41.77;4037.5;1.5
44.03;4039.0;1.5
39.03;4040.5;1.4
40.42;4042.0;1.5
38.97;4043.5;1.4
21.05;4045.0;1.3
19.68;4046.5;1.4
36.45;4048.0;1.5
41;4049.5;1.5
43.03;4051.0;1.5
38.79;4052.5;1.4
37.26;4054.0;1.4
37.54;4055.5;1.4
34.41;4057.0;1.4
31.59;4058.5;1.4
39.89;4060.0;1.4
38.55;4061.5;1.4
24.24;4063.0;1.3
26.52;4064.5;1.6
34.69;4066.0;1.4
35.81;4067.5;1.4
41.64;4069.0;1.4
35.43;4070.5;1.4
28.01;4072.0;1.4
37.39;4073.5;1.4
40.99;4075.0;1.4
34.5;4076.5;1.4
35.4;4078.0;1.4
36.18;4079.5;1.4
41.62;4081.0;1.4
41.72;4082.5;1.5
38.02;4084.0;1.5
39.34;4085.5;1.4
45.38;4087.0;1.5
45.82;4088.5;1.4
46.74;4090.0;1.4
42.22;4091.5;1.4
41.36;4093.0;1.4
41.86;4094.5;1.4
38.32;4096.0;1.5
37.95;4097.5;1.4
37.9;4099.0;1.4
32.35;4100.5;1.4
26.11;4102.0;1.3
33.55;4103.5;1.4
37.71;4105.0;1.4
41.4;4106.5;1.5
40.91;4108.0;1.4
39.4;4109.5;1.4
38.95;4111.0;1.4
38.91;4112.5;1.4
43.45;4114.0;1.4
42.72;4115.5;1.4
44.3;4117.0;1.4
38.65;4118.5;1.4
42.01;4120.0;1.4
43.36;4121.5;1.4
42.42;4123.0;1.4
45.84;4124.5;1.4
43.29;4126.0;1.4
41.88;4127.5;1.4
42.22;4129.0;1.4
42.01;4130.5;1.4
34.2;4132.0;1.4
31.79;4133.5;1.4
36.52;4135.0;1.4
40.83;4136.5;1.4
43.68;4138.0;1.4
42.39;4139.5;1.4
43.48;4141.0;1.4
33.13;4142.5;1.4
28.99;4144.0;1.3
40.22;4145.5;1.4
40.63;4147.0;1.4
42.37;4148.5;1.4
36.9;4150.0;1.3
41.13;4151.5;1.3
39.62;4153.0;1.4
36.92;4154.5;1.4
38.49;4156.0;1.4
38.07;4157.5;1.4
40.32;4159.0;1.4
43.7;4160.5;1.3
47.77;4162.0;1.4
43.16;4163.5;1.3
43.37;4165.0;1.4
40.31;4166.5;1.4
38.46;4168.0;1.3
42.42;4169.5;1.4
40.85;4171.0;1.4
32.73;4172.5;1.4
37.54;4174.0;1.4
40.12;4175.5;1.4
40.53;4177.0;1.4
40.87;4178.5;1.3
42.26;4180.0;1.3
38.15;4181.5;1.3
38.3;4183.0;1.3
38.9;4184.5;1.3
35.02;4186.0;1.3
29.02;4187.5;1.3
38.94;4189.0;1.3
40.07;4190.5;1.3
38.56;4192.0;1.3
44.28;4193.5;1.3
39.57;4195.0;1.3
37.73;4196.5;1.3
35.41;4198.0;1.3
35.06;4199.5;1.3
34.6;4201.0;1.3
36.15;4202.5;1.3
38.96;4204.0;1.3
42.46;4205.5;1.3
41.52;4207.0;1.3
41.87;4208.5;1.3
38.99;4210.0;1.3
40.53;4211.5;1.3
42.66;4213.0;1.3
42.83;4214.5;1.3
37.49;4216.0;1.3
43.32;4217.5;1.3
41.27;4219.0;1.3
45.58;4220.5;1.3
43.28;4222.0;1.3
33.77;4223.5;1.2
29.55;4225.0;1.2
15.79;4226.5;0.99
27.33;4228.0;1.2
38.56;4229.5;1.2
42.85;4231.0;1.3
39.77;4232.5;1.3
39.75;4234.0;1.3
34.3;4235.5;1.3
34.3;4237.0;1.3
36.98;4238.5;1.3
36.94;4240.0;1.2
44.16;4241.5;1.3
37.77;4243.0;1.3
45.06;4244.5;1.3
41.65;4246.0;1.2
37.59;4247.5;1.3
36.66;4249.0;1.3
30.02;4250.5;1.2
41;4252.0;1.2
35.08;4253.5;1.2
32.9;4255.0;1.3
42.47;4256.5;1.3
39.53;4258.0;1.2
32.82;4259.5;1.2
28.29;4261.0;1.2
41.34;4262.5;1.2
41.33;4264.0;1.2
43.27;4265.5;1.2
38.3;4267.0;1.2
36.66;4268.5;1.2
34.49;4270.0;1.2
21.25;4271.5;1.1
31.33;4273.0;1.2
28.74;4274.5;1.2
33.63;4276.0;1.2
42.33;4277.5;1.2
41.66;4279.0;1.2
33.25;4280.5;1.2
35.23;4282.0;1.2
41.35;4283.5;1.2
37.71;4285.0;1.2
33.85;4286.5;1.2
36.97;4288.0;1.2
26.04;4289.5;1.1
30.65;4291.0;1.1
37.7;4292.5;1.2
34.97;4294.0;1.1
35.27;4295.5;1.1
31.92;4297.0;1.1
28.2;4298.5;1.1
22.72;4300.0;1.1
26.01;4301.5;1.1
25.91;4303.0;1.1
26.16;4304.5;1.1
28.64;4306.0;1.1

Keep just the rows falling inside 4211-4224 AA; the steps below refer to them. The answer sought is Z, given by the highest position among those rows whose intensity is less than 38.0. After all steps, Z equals 4223.5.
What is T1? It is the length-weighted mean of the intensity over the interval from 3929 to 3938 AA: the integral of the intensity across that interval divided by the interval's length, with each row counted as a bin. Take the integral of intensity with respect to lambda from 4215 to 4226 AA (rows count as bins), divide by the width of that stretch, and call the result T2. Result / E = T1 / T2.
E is 0.2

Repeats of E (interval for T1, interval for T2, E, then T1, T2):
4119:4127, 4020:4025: 1.1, 43.2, 38.1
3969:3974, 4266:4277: 0.4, 12.5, 32.5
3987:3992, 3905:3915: 1.3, 36.2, 28.5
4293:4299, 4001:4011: 0.9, 33.0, 37.6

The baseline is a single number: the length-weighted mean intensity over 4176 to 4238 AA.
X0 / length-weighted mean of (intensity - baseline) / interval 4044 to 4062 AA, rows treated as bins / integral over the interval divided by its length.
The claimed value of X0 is -3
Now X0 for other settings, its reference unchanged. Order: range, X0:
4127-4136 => 0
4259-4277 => -4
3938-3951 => -16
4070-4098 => 1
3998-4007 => -1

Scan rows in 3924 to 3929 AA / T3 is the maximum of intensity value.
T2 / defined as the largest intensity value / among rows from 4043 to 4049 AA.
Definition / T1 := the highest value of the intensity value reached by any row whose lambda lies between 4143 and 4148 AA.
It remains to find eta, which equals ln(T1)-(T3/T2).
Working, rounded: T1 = 40.63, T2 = 38.97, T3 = 22.86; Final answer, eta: 3.1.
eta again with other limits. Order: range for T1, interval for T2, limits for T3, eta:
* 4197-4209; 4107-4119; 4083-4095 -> 2.7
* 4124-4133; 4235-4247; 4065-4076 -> 2.9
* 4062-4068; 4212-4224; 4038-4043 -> 2.6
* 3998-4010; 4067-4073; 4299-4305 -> 3.2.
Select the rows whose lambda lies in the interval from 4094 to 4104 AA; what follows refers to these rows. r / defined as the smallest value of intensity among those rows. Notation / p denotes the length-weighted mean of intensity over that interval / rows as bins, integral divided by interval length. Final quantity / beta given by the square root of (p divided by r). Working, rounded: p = 35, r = 26.11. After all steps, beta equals 1.16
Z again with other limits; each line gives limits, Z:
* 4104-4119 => 4105.0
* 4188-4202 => 4201.0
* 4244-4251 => 4250.5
